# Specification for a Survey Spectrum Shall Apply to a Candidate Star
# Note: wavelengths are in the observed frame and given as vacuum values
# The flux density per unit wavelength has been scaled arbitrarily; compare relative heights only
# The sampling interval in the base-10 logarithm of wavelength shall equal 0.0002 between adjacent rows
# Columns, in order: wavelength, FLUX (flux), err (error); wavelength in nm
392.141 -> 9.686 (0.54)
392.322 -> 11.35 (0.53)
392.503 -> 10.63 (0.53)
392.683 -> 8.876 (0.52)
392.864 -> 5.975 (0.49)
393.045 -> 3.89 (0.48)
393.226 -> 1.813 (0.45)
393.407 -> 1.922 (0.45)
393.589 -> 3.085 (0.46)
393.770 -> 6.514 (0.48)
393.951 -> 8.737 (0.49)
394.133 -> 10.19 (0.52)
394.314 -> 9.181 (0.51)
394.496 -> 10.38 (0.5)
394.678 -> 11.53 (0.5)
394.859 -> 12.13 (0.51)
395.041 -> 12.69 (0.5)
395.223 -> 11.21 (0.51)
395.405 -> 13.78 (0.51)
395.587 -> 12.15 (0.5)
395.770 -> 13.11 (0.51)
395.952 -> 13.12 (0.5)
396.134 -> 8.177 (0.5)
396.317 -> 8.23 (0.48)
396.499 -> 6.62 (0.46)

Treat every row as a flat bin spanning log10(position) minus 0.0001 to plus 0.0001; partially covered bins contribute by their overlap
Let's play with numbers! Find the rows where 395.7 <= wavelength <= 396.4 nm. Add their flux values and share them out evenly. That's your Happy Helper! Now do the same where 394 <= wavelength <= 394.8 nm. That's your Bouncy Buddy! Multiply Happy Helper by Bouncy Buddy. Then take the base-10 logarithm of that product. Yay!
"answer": 2.04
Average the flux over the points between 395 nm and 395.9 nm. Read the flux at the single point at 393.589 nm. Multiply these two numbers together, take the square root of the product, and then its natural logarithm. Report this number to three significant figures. 1.83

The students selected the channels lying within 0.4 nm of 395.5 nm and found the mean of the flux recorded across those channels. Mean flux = 12.6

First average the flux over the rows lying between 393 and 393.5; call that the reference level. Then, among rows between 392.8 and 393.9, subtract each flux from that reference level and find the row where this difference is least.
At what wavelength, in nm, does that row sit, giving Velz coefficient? 393.770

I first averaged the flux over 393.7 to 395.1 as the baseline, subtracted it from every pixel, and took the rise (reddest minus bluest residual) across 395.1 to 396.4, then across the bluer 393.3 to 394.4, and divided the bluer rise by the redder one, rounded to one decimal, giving -2.4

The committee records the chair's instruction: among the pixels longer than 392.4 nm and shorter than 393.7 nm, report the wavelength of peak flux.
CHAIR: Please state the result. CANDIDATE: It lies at 392.503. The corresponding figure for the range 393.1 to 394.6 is 394.496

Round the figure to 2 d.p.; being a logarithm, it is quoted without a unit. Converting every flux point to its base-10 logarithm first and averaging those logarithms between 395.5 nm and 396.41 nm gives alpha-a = 1.03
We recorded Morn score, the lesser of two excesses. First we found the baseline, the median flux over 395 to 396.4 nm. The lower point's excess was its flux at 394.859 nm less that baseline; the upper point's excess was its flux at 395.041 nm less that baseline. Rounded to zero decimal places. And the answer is 0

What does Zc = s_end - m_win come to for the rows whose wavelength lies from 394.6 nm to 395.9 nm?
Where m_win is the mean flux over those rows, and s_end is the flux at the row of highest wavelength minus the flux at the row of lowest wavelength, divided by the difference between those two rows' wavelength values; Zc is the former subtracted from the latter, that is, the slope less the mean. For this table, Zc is -11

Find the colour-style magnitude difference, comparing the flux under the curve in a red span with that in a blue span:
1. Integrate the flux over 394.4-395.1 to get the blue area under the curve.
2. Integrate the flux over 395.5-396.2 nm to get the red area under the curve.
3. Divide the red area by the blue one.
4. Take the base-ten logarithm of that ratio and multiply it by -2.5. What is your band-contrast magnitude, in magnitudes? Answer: 0.0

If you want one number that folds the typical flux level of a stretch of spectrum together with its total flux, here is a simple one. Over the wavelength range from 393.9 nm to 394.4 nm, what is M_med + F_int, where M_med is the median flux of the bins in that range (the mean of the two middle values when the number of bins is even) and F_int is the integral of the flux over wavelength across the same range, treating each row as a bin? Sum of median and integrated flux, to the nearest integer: 14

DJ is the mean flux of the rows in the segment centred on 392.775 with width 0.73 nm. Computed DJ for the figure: 7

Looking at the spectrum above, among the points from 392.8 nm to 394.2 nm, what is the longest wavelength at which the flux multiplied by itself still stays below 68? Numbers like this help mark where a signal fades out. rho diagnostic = 393.770 nm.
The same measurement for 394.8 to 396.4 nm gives 396.317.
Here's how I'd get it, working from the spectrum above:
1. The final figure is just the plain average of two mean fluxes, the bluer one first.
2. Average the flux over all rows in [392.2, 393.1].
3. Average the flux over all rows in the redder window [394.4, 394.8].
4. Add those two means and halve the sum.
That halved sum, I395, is 10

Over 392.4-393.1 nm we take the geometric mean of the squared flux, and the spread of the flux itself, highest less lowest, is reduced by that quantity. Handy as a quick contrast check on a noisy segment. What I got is -40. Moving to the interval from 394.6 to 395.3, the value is -140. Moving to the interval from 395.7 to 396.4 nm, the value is -103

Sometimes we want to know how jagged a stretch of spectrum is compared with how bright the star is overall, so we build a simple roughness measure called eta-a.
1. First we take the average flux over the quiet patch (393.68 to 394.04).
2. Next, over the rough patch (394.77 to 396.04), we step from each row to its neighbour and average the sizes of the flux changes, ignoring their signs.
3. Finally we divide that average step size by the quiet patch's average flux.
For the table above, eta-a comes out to 0.16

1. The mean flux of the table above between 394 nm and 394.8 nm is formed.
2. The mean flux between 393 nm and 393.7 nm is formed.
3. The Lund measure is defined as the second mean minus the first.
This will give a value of -7.6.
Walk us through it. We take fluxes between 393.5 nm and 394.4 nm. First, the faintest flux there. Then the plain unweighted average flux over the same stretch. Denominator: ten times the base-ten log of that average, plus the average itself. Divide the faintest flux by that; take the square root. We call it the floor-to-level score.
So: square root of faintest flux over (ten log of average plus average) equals 0.43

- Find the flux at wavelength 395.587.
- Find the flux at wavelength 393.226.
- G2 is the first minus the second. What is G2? 10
